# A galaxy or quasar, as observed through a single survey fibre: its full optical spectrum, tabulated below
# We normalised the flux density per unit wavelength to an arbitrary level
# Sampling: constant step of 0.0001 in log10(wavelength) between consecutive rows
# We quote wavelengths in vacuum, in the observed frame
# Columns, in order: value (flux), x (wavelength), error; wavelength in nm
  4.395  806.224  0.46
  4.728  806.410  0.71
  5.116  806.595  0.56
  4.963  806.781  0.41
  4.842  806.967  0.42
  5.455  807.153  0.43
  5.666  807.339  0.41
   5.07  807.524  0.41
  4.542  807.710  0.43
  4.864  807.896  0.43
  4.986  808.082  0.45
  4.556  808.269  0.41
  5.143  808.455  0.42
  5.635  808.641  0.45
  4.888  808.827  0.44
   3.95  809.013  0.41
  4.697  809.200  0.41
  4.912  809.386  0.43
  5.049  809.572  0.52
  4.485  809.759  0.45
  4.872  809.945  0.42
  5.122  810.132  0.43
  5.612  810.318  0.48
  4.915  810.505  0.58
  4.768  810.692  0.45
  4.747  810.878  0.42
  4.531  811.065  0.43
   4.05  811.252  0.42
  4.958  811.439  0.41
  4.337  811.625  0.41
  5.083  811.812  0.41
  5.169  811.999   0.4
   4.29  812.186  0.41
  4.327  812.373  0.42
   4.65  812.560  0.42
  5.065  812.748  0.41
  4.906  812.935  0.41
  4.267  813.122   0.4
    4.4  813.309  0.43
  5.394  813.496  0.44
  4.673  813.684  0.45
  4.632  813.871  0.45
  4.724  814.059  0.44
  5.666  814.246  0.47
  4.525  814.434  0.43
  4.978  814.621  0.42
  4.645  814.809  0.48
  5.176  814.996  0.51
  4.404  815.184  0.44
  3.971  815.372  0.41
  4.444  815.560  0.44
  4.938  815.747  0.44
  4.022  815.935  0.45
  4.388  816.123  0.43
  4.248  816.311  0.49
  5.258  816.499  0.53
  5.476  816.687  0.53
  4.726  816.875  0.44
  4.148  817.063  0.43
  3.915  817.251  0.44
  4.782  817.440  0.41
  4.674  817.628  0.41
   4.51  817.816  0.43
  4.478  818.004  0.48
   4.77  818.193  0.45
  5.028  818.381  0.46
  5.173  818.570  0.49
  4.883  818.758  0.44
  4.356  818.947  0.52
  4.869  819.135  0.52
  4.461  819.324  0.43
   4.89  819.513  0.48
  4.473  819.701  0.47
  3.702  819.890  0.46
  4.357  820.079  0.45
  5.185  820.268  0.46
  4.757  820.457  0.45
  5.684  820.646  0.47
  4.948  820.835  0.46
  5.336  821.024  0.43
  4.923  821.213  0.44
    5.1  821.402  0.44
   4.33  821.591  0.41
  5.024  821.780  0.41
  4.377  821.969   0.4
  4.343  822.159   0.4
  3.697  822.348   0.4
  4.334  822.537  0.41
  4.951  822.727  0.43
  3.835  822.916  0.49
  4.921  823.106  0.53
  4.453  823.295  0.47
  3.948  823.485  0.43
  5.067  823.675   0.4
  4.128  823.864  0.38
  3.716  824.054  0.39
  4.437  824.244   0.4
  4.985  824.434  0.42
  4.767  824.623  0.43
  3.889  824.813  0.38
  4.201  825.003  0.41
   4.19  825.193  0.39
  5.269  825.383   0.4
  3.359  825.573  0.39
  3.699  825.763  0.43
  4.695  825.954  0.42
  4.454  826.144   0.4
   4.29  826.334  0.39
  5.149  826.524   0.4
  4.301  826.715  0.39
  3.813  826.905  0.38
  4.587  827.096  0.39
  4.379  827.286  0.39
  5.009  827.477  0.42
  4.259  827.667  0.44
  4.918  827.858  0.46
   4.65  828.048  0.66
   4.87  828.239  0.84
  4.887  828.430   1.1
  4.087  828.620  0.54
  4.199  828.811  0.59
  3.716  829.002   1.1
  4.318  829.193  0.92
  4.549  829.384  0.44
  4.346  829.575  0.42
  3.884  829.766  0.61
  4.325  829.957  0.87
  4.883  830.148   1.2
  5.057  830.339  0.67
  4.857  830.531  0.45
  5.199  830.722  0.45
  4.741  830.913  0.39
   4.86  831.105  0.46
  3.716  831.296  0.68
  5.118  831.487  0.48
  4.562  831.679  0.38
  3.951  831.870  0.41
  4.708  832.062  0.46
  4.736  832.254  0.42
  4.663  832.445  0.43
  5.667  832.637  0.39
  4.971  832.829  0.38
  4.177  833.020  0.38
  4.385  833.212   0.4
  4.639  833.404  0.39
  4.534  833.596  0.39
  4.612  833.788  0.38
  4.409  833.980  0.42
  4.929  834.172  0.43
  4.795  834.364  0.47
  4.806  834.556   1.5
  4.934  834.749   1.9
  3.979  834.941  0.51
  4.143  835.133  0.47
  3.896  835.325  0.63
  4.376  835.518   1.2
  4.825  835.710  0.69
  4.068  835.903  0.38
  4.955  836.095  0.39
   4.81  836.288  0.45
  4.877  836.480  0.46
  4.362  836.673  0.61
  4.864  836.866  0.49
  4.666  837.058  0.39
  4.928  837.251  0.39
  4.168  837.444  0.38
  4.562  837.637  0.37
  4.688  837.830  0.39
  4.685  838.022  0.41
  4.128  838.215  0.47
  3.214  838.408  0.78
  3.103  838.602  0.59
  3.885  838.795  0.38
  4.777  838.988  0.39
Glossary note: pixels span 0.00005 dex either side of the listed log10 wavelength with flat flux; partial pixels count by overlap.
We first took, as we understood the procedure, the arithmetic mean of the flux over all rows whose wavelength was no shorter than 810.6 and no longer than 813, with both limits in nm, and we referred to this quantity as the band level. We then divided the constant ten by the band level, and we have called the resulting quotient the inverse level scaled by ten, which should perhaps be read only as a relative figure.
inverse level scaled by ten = 2.14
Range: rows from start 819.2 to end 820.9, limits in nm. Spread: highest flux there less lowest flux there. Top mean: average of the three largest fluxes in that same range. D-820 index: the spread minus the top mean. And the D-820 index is -3.29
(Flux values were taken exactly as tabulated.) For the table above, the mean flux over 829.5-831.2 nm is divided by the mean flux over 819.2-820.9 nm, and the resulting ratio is 0.99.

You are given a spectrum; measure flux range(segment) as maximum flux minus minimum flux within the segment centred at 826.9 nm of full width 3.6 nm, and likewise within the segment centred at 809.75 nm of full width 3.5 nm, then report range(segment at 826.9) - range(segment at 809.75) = 0.2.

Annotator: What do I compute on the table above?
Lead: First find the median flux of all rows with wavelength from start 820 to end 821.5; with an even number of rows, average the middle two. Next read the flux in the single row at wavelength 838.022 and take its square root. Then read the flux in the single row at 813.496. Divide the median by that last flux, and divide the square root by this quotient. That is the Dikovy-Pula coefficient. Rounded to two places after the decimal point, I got 2.32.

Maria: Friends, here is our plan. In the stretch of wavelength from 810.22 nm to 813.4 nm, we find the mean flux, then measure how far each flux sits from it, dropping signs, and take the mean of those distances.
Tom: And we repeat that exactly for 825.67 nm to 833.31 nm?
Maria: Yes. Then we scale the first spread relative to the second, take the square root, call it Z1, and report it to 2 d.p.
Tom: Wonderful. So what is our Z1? 0.95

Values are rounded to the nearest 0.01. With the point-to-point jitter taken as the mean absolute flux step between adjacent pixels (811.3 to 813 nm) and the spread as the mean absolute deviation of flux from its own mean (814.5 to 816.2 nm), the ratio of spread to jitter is 0.83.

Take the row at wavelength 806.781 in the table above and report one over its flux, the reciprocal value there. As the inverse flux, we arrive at 0.201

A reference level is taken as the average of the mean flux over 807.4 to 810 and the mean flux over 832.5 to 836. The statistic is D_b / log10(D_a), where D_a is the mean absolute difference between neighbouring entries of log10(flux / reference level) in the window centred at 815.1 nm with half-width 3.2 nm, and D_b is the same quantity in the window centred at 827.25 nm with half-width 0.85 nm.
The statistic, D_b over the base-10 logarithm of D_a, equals -0.041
